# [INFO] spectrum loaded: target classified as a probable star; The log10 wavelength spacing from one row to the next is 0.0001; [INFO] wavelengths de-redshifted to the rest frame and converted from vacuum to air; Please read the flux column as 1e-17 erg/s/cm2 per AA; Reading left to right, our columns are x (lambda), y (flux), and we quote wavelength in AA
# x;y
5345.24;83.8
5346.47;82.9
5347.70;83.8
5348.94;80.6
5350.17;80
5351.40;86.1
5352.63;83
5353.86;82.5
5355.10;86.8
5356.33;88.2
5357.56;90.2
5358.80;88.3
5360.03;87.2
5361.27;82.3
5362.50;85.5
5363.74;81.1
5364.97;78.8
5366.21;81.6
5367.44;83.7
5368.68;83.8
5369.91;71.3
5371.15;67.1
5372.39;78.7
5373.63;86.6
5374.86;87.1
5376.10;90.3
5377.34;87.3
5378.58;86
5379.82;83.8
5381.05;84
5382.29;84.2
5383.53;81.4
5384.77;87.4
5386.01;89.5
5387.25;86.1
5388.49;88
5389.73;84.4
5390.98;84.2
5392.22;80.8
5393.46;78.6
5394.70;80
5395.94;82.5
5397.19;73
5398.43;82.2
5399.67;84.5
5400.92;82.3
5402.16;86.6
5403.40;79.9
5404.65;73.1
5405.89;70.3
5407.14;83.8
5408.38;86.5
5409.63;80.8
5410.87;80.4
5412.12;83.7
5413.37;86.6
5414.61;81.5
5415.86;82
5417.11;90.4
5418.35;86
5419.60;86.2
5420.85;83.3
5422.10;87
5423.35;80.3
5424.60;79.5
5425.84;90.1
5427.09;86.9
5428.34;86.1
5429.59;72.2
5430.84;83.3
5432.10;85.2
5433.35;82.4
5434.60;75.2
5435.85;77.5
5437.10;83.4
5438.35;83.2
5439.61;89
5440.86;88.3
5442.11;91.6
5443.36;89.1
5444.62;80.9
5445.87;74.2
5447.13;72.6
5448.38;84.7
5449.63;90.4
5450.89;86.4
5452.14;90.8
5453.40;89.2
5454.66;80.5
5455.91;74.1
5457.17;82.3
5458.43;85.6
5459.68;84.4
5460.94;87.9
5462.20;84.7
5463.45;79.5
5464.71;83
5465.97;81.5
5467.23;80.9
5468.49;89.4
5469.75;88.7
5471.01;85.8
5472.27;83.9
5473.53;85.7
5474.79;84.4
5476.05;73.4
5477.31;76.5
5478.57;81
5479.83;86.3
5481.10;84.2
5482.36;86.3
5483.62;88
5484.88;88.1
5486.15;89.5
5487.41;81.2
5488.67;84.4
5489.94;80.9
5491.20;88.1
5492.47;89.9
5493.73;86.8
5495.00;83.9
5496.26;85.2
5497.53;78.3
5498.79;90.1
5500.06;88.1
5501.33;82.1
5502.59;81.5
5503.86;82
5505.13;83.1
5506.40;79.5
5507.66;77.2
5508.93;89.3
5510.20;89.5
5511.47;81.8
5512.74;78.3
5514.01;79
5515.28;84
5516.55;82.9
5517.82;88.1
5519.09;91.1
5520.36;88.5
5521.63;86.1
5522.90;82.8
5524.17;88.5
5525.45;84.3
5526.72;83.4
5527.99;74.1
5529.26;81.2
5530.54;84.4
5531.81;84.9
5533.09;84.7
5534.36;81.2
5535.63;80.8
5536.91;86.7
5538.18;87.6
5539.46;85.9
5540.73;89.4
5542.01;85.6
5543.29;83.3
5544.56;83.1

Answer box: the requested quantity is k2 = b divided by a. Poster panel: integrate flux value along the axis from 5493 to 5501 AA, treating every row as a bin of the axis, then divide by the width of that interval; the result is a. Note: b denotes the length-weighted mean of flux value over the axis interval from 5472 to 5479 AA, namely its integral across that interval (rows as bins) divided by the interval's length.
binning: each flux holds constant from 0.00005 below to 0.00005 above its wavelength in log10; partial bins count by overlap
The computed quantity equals 0.95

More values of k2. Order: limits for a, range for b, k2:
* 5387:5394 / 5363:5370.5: 0.96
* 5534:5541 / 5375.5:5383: 1.01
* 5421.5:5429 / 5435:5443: 1.00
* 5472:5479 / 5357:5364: 1.06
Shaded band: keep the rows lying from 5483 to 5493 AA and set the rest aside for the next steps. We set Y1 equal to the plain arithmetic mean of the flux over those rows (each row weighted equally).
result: 86.3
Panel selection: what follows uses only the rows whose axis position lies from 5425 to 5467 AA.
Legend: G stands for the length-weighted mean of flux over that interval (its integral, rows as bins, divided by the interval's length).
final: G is 83.5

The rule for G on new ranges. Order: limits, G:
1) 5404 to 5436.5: 82.3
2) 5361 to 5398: 82.6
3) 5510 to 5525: 84.9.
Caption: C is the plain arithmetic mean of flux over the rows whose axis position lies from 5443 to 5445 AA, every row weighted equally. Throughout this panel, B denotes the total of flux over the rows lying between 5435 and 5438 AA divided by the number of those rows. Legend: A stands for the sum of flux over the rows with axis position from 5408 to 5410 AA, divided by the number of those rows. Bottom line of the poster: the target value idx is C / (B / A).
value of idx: 88.4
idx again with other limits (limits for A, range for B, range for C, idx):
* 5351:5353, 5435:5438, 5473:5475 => 89.4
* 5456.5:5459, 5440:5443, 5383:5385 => 78.8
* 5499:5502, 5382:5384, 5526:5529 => 80.9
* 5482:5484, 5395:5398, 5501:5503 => 91.7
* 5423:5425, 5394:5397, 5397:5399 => 76.3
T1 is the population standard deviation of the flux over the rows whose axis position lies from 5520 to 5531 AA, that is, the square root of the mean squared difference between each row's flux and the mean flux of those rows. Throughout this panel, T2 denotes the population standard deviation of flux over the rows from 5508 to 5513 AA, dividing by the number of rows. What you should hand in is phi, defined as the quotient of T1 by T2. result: 0.8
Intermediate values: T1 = 4.1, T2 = 4.8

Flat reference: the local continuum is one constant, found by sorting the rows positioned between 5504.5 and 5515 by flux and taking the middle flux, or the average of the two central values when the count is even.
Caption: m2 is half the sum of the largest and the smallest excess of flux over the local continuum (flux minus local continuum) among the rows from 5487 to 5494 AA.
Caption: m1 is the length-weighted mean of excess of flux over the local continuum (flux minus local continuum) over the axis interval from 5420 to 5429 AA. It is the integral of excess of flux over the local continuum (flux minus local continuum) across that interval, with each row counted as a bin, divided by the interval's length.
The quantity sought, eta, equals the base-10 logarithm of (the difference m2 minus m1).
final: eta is -0.2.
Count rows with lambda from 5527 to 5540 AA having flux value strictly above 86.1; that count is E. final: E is 2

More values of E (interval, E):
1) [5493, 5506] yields 3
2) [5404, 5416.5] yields 2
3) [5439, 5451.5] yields 6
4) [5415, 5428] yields 5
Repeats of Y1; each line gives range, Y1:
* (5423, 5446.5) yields 83.1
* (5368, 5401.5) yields 82.8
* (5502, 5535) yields 83.5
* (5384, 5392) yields 86.6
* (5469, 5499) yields 84.6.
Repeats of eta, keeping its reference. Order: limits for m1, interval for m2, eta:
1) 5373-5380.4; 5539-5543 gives -0.2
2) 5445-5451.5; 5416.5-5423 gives 0.7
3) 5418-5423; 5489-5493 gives -1.0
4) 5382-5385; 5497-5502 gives -0.6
